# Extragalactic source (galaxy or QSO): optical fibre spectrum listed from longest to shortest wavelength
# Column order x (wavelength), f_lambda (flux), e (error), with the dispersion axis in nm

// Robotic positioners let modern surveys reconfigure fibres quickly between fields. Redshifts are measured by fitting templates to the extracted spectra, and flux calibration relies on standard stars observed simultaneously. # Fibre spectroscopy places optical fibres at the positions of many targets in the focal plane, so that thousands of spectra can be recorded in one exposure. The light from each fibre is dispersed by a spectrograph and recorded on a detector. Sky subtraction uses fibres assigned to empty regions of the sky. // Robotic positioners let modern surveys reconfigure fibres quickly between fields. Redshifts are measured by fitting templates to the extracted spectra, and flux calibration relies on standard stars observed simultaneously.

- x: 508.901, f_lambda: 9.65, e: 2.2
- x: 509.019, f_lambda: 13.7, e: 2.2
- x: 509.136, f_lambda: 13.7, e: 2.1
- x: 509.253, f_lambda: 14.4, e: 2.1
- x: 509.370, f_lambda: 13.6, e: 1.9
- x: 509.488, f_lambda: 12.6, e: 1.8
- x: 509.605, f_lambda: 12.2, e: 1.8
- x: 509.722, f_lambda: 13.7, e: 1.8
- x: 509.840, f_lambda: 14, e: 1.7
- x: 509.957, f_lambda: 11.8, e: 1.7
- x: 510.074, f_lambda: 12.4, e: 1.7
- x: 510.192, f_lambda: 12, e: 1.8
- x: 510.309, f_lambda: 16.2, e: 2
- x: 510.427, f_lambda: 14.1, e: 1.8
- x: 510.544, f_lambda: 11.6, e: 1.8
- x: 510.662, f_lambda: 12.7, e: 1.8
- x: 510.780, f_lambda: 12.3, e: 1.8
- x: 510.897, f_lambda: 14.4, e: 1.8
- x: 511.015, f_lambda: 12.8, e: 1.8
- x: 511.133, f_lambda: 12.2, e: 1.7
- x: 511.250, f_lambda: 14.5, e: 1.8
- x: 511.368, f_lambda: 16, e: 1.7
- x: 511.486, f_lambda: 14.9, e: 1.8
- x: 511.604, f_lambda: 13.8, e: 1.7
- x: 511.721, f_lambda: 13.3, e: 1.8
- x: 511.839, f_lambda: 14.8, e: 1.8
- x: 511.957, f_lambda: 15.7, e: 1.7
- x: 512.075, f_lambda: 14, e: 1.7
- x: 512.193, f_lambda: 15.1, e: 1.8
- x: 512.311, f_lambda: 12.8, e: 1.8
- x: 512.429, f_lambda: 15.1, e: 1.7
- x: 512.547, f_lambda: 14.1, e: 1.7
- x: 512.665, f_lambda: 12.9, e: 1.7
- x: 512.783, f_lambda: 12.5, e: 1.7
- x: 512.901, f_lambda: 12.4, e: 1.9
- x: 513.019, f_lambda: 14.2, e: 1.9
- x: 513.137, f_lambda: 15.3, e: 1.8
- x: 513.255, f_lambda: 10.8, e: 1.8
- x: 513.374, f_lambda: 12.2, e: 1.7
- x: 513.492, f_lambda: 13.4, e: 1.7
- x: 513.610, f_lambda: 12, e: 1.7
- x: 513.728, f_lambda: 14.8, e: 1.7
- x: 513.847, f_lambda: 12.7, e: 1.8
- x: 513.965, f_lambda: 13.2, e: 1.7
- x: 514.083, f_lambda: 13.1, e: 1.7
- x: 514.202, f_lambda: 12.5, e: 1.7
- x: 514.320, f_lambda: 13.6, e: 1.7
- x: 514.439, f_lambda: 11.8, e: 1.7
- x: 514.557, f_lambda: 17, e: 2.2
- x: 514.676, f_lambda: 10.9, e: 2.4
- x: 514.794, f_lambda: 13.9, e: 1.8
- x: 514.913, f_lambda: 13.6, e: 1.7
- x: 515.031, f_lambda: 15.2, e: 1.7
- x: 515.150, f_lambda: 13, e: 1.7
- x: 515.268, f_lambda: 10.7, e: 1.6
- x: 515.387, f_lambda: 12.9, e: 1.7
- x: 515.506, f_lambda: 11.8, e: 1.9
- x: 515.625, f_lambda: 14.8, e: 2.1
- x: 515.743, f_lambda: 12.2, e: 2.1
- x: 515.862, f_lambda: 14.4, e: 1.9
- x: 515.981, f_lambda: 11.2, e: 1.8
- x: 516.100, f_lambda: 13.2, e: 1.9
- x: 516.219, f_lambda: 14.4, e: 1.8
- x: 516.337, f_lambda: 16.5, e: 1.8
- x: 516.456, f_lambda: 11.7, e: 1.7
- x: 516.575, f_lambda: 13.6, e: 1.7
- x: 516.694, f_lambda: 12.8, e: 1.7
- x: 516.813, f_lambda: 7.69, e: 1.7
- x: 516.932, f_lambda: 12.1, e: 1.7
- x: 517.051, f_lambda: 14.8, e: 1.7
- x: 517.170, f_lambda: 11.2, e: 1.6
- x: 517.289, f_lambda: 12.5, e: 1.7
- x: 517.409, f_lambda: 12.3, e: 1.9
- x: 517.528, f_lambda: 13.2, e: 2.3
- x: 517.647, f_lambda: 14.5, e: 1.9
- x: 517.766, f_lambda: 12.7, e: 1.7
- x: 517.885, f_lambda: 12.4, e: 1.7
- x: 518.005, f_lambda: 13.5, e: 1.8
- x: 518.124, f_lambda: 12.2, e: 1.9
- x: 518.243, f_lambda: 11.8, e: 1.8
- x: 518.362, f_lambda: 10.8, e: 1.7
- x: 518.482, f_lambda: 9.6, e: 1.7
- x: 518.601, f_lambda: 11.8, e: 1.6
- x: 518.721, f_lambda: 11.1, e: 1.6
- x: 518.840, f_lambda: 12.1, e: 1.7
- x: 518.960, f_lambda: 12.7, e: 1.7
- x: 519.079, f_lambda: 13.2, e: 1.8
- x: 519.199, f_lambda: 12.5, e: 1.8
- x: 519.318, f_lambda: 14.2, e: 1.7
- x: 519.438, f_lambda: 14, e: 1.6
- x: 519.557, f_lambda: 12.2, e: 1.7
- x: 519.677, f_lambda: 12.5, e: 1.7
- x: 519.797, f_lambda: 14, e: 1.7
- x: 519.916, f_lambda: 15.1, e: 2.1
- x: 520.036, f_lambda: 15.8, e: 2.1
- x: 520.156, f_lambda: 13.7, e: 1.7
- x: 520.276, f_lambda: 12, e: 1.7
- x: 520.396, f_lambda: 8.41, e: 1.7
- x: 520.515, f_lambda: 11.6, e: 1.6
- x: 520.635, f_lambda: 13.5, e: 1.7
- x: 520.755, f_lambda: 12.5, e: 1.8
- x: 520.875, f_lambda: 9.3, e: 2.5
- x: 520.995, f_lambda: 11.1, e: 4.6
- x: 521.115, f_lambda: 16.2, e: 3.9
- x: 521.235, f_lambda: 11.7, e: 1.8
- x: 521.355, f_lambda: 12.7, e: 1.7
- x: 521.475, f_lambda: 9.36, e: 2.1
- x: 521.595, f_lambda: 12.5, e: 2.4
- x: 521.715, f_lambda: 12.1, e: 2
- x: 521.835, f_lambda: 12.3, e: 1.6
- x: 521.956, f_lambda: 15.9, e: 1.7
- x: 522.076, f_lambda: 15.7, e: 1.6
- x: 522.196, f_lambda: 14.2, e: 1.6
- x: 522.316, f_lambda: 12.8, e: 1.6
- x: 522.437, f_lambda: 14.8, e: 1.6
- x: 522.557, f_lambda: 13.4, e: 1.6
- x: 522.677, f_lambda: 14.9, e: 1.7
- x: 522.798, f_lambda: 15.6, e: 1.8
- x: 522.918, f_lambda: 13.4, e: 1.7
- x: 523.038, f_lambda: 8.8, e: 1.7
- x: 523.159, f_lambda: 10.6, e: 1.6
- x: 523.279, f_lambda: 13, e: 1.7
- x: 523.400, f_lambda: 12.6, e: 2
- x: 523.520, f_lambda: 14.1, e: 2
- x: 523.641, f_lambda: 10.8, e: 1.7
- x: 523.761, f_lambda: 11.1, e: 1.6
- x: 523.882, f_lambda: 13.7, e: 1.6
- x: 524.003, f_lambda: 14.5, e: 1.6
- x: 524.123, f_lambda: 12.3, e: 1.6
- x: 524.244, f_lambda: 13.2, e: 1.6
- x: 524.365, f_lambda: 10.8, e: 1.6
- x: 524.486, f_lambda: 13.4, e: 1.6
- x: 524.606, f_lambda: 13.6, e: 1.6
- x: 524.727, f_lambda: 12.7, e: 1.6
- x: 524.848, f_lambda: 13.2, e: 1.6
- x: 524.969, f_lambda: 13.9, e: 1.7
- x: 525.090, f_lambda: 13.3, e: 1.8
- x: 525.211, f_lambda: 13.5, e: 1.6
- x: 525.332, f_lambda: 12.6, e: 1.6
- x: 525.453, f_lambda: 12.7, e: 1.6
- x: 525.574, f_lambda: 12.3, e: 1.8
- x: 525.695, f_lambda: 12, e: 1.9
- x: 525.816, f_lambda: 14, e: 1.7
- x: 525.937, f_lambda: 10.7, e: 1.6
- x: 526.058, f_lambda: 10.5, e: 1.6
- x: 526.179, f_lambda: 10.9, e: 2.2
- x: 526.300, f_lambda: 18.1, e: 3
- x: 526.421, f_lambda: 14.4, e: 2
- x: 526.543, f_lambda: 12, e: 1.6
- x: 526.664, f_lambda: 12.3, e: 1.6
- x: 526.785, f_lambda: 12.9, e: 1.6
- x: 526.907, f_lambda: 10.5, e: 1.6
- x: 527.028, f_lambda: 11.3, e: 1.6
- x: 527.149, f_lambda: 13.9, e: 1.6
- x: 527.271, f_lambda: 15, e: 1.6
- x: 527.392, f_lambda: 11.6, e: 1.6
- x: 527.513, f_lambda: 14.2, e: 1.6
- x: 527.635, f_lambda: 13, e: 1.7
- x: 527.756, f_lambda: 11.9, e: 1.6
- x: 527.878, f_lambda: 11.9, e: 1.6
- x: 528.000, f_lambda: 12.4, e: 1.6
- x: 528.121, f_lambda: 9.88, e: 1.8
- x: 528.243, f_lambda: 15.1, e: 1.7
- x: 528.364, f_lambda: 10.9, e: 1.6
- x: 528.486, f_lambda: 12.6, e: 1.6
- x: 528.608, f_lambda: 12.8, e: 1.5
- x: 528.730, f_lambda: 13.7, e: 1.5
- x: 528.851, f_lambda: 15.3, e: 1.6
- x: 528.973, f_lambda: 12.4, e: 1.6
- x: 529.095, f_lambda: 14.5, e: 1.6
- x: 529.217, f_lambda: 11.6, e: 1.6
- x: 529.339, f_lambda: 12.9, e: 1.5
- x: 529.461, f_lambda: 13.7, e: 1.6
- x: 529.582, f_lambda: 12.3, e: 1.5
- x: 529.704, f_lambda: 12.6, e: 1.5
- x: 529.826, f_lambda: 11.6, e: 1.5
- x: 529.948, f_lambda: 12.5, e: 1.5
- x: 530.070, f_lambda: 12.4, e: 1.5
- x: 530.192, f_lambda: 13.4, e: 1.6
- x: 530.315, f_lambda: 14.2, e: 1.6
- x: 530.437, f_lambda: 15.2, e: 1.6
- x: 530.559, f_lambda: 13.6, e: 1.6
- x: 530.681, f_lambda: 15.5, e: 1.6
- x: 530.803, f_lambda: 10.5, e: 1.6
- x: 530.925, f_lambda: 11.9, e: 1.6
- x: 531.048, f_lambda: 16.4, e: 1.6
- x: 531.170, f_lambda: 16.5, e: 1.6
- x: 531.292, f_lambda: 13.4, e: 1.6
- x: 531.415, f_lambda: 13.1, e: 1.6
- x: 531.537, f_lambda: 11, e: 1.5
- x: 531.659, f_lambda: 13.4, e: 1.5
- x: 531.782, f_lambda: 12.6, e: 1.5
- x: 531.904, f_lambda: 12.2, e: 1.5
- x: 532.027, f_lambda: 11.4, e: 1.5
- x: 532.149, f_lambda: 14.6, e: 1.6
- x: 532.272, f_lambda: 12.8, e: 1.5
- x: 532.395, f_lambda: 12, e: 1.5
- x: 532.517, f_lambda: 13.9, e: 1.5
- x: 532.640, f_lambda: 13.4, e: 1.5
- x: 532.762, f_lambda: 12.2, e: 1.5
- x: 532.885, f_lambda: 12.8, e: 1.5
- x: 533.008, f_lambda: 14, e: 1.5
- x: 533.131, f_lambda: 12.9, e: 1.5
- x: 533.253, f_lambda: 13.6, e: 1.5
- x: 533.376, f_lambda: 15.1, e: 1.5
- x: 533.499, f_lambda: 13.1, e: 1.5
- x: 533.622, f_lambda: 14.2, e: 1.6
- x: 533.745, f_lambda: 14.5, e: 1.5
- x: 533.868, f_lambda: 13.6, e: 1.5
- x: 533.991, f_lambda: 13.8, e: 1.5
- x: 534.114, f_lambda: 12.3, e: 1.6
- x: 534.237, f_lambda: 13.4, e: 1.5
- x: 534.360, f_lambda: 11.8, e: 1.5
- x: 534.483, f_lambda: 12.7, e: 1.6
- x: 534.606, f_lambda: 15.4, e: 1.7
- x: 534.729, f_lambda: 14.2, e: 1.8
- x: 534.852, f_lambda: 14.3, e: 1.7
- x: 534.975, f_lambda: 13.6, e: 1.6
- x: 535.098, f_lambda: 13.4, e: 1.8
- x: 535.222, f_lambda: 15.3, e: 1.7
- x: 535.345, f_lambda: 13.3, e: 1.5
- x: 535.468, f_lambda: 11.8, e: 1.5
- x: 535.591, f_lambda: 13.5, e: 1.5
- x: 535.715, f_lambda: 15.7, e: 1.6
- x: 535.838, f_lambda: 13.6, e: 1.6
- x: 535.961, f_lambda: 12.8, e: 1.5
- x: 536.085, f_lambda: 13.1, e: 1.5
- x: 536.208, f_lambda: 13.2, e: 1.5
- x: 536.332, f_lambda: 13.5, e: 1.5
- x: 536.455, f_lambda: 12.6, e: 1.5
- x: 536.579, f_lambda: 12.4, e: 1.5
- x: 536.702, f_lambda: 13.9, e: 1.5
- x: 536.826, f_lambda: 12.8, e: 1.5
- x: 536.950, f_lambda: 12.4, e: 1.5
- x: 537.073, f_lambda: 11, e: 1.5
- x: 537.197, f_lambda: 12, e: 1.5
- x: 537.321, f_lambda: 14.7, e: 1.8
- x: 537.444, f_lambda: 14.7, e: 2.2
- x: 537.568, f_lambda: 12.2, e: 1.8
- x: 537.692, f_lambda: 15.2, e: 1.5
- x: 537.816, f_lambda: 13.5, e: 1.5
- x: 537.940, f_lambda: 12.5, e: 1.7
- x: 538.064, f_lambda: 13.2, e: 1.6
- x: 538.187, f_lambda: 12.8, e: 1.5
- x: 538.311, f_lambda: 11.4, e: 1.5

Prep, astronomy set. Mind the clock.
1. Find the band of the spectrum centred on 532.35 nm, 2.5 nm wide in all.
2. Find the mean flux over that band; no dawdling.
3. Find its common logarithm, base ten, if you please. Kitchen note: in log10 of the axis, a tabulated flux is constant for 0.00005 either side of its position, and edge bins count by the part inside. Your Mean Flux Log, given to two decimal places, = 1.12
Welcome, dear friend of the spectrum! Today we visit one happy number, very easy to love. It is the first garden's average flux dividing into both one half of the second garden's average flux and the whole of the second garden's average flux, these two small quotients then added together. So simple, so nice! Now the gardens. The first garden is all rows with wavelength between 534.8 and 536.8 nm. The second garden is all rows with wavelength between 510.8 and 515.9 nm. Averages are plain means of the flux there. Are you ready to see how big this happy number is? 1.50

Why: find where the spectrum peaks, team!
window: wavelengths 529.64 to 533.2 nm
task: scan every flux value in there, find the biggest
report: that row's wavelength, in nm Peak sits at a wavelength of 531.170 nm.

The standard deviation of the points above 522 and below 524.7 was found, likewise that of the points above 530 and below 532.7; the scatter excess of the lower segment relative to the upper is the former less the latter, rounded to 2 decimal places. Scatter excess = 0.14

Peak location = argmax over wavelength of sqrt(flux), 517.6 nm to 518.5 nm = 517.647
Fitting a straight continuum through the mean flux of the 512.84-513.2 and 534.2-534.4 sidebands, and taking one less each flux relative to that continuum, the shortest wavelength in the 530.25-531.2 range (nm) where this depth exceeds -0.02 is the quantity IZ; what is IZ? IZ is 530.803 nm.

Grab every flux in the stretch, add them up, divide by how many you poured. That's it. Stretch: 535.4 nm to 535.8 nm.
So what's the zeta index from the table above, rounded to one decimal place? 13.7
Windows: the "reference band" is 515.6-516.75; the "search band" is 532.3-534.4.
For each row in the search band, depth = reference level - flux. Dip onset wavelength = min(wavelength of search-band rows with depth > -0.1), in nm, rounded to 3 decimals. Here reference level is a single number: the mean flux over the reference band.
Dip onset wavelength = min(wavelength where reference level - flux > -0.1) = 532.395 nm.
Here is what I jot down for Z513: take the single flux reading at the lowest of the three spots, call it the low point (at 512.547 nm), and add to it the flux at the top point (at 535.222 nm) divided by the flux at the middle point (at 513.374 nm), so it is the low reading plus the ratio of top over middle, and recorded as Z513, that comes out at 15.4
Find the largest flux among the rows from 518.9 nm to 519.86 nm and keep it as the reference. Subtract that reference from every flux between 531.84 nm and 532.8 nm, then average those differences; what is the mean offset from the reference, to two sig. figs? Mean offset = -1.4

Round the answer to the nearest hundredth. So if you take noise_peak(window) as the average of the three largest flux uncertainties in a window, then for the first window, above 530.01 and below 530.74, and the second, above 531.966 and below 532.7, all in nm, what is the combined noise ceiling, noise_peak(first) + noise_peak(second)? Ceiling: 3.13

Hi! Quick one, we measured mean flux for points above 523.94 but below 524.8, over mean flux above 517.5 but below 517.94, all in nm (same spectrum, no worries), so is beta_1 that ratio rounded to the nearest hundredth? 0.98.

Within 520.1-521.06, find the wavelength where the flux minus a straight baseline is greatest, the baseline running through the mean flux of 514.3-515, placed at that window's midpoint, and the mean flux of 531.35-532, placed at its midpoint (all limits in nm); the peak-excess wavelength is 520.156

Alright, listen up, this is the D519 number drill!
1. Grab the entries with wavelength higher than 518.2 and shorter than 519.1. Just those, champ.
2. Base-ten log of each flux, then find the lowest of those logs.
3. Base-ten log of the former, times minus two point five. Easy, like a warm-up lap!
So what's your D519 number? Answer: 0.02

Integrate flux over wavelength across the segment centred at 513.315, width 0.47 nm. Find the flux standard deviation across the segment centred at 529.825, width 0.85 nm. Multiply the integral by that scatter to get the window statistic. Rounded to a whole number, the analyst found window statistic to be 4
